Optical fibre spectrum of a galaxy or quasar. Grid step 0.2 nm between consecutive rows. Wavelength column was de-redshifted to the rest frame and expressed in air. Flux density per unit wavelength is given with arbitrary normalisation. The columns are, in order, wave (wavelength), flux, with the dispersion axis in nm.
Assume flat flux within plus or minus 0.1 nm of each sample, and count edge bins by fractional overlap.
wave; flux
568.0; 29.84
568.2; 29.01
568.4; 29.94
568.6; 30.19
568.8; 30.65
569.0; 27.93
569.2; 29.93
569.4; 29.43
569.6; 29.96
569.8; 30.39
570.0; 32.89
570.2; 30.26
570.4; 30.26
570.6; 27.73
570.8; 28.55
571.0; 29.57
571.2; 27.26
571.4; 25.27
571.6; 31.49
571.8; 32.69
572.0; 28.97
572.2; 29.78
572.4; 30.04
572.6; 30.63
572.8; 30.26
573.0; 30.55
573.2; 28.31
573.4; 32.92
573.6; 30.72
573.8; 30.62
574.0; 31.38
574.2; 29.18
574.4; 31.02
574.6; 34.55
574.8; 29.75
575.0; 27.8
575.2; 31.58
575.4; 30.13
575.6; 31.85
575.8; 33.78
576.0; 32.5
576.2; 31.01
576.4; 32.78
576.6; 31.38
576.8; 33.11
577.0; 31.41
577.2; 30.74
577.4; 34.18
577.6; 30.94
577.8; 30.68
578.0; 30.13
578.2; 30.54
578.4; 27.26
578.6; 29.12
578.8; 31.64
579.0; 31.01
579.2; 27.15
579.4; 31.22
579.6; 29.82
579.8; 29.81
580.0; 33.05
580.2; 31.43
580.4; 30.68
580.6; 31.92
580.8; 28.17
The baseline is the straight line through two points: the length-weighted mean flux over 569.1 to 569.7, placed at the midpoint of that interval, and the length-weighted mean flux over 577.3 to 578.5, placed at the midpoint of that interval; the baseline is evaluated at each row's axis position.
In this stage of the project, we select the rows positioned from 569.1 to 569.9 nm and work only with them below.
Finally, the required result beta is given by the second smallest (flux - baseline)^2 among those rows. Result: 0.03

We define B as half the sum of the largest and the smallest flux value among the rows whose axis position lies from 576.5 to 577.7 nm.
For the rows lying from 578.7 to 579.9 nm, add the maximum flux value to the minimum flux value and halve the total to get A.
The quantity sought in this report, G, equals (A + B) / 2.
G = 30.9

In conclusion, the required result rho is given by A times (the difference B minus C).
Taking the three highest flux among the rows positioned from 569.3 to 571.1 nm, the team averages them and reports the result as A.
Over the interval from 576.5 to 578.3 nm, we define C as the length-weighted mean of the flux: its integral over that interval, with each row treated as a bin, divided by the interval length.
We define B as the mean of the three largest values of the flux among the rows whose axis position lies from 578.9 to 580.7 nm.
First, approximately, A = 31.2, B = 32.1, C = 31.5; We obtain 21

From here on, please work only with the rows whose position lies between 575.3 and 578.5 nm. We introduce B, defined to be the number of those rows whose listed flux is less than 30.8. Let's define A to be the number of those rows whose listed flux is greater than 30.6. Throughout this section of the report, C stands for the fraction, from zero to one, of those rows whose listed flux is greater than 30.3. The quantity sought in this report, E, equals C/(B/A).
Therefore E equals 1.6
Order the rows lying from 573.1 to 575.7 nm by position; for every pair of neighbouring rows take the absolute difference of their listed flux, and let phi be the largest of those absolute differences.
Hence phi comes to 4.8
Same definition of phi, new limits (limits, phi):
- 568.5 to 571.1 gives 2.7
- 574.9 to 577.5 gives 3.8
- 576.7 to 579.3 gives 3.9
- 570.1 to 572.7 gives 6.2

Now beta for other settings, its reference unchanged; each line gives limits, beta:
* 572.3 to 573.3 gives 0.02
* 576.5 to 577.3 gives 0.77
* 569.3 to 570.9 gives 0.12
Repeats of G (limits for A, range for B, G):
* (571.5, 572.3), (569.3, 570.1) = 31.0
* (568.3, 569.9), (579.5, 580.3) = 30.4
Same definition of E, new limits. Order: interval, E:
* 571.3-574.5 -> 0.4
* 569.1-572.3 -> 0.1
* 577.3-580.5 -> 0.6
